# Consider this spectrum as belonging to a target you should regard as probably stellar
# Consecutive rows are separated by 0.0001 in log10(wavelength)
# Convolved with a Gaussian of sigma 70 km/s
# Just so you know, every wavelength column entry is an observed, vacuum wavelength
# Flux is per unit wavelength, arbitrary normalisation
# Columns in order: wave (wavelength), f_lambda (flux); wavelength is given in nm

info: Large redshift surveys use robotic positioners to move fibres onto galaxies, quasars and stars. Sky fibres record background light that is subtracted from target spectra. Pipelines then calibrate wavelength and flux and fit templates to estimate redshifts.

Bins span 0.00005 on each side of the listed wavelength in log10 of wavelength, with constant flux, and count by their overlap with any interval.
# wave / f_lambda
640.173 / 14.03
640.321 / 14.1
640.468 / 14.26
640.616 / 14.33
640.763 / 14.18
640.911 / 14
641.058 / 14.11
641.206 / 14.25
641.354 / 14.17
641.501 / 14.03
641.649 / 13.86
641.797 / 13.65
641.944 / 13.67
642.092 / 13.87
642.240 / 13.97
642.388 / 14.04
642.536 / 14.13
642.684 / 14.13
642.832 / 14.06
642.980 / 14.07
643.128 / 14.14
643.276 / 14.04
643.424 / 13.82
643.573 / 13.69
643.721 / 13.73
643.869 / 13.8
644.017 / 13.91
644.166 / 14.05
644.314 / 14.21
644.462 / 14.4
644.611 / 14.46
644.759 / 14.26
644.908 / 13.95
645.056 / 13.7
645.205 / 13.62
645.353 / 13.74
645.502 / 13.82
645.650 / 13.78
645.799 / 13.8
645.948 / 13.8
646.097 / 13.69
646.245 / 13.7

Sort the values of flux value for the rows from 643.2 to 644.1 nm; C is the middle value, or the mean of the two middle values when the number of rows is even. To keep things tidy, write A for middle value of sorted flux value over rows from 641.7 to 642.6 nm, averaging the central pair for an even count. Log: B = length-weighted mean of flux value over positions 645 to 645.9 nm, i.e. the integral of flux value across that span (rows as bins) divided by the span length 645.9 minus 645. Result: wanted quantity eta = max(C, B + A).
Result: 27.7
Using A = 13.9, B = 13.7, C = 13.8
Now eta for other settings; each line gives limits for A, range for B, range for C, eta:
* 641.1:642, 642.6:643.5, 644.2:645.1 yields 28.0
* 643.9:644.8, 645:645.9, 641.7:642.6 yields 28.0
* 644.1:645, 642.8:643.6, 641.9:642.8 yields 28.2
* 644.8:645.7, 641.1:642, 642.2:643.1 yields 27.7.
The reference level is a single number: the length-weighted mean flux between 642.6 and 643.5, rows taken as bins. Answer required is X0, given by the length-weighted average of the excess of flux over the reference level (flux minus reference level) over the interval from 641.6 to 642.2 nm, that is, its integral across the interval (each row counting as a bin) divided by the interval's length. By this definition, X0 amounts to -0.27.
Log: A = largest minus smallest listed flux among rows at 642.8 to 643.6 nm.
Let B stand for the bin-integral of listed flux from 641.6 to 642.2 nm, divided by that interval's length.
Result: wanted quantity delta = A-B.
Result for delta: -13.3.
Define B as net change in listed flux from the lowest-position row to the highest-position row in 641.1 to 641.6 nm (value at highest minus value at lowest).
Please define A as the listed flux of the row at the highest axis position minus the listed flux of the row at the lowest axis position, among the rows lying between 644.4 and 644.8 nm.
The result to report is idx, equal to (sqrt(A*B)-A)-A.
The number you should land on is 0.5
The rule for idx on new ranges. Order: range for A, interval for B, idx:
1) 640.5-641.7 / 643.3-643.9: 1.0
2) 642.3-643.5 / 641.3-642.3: 0.6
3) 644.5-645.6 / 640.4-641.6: 1.7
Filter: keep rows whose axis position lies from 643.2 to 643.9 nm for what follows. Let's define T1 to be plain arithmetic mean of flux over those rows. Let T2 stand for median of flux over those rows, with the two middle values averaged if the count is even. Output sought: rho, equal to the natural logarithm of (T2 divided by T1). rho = -0.0012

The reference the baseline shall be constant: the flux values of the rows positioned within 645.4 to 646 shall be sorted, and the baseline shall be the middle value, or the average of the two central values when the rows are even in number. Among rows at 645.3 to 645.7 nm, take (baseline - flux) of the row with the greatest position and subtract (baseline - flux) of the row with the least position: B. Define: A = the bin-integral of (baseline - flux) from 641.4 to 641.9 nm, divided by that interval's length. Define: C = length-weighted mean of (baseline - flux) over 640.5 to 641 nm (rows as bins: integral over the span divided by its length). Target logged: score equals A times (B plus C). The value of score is 0.023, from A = -0.1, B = -0.04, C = -0.38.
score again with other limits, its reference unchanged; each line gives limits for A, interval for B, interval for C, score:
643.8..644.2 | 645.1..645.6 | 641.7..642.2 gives 0.016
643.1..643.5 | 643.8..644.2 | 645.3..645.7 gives 0.042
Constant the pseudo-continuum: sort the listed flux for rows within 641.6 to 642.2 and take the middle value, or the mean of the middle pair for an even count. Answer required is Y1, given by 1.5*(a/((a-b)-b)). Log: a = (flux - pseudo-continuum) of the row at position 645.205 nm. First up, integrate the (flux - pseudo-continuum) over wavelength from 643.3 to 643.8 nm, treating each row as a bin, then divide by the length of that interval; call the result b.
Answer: 1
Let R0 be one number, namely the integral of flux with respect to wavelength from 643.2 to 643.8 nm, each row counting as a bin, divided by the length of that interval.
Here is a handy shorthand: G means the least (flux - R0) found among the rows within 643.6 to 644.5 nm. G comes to -0.09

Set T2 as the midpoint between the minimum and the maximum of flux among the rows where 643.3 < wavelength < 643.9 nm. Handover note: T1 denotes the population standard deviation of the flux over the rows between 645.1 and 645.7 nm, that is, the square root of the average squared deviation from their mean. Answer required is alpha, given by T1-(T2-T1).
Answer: -13.6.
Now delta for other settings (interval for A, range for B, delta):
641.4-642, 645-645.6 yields -13.4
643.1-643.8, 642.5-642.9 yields -13.7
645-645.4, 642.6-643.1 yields -14.0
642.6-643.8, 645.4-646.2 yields -13.3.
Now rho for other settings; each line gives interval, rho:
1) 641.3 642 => -0.0012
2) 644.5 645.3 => -0.0034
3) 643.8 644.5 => -0.0017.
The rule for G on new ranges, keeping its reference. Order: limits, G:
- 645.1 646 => -0.20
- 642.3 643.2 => 0.22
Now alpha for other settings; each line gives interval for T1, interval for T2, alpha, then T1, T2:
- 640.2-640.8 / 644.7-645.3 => -13.8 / 0.09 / 13.9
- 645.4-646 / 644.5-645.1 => -14.1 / 0.01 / 14.1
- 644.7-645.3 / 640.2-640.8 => -13.7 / 0.25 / 14.2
